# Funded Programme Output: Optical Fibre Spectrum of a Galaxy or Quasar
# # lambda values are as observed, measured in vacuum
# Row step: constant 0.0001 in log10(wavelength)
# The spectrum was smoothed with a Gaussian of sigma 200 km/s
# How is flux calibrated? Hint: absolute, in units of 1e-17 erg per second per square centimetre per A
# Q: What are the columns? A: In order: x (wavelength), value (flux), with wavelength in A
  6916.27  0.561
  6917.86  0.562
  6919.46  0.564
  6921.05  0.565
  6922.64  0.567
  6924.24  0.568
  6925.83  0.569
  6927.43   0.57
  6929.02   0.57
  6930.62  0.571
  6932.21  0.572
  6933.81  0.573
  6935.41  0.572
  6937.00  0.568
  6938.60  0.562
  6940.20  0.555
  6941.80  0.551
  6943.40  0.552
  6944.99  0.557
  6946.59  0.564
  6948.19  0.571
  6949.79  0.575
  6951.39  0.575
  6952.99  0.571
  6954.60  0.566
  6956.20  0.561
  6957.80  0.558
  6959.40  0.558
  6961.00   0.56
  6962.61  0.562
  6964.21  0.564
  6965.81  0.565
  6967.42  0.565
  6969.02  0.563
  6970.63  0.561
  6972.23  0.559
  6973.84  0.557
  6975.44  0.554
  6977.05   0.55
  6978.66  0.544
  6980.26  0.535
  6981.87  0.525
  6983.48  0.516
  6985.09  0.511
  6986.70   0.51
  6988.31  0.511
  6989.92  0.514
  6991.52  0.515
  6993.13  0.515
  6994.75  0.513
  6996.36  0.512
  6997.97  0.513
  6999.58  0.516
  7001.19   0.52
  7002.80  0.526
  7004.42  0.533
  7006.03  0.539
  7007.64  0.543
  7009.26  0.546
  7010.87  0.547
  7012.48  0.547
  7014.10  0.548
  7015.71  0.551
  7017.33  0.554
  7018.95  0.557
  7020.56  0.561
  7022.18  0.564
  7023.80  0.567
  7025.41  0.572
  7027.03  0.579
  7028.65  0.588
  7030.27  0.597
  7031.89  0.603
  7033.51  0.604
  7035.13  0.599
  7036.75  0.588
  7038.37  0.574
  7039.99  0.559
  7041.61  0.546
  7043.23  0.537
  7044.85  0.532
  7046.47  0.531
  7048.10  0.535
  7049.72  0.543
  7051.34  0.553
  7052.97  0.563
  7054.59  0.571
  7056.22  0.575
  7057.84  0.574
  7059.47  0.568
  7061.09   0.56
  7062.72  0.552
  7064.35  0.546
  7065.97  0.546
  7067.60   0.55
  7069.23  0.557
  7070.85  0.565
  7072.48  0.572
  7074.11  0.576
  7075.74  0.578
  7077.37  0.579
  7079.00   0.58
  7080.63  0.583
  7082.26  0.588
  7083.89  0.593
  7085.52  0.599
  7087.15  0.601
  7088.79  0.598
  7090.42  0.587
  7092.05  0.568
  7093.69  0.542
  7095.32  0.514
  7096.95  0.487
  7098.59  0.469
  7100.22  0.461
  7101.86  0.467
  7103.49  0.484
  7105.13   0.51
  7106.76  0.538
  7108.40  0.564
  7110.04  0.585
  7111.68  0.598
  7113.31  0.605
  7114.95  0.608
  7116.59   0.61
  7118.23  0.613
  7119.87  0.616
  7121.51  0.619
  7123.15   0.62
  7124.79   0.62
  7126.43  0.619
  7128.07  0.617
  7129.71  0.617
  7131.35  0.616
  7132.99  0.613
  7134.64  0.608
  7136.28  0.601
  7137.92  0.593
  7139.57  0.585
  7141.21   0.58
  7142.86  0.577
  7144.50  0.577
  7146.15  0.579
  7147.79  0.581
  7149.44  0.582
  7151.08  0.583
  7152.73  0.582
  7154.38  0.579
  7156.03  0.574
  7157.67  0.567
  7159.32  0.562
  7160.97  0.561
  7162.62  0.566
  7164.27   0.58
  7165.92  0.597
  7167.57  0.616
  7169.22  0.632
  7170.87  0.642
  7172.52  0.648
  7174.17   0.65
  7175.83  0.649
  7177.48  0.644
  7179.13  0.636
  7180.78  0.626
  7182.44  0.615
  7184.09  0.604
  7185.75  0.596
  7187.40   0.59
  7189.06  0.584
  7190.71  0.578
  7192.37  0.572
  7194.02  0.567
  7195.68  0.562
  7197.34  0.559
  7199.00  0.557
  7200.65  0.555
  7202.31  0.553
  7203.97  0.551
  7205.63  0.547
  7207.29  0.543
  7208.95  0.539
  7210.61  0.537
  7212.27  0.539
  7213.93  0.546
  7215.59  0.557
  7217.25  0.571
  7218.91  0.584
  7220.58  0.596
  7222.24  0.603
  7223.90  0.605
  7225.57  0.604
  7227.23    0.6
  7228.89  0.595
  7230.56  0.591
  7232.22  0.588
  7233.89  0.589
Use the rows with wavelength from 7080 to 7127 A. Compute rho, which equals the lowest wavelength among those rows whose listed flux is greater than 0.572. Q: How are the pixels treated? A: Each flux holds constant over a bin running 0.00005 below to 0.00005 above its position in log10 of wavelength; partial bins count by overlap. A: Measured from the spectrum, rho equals 7080.63 A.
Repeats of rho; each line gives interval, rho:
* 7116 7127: 7116.59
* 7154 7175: 7154.38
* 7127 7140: 7128.07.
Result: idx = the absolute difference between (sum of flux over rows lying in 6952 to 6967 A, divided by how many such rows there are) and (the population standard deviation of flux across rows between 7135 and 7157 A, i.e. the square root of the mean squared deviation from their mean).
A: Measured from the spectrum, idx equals 0.556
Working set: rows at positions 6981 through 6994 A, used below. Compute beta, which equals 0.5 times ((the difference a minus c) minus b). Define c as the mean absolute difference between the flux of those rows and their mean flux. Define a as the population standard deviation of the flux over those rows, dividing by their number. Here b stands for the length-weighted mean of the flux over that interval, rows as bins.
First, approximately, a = 0.004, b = 0.514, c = 0.003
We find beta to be -0.257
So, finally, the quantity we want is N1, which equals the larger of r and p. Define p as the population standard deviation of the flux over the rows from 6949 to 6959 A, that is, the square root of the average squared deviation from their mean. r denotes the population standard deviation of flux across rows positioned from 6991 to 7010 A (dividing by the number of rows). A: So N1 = 0.012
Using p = 0.007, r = 0.012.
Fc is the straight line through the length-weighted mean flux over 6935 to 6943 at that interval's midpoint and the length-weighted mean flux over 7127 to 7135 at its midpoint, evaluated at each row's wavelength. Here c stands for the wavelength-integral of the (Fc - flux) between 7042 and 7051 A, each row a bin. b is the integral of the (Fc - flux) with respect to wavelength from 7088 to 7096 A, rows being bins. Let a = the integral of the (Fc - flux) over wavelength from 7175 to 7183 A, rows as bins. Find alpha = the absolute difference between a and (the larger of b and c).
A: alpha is 0.5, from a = -0.05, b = 0.33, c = 0.48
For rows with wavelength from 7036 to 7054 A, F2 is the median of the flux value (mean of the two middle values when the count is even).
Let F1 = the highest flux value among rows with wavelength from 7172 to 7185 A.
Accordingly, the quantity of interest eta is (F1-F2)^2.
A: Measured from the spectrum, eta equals 0.0108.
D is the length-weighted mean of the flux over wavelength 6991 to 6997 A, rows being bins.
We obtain 0.513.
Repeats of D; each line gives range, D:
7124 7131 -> 0.619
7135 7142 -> 0.591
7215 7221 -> 0.576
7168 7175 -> 0.642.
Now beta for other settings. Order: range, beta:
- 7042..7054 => -0.271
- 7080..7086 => -0.295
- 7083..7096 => -0.286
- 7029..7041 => -0.293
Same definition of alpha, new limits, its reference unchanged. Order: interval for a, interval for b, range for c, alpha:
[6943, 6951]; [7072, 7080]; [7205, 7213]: 0.8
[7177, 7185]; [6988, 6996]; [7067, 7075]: 0.5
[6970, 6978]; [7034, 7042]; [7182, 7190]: 0.2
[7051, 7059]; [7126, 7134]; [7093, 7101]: 0.7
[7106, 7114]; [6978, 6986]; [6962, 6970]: 0.1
